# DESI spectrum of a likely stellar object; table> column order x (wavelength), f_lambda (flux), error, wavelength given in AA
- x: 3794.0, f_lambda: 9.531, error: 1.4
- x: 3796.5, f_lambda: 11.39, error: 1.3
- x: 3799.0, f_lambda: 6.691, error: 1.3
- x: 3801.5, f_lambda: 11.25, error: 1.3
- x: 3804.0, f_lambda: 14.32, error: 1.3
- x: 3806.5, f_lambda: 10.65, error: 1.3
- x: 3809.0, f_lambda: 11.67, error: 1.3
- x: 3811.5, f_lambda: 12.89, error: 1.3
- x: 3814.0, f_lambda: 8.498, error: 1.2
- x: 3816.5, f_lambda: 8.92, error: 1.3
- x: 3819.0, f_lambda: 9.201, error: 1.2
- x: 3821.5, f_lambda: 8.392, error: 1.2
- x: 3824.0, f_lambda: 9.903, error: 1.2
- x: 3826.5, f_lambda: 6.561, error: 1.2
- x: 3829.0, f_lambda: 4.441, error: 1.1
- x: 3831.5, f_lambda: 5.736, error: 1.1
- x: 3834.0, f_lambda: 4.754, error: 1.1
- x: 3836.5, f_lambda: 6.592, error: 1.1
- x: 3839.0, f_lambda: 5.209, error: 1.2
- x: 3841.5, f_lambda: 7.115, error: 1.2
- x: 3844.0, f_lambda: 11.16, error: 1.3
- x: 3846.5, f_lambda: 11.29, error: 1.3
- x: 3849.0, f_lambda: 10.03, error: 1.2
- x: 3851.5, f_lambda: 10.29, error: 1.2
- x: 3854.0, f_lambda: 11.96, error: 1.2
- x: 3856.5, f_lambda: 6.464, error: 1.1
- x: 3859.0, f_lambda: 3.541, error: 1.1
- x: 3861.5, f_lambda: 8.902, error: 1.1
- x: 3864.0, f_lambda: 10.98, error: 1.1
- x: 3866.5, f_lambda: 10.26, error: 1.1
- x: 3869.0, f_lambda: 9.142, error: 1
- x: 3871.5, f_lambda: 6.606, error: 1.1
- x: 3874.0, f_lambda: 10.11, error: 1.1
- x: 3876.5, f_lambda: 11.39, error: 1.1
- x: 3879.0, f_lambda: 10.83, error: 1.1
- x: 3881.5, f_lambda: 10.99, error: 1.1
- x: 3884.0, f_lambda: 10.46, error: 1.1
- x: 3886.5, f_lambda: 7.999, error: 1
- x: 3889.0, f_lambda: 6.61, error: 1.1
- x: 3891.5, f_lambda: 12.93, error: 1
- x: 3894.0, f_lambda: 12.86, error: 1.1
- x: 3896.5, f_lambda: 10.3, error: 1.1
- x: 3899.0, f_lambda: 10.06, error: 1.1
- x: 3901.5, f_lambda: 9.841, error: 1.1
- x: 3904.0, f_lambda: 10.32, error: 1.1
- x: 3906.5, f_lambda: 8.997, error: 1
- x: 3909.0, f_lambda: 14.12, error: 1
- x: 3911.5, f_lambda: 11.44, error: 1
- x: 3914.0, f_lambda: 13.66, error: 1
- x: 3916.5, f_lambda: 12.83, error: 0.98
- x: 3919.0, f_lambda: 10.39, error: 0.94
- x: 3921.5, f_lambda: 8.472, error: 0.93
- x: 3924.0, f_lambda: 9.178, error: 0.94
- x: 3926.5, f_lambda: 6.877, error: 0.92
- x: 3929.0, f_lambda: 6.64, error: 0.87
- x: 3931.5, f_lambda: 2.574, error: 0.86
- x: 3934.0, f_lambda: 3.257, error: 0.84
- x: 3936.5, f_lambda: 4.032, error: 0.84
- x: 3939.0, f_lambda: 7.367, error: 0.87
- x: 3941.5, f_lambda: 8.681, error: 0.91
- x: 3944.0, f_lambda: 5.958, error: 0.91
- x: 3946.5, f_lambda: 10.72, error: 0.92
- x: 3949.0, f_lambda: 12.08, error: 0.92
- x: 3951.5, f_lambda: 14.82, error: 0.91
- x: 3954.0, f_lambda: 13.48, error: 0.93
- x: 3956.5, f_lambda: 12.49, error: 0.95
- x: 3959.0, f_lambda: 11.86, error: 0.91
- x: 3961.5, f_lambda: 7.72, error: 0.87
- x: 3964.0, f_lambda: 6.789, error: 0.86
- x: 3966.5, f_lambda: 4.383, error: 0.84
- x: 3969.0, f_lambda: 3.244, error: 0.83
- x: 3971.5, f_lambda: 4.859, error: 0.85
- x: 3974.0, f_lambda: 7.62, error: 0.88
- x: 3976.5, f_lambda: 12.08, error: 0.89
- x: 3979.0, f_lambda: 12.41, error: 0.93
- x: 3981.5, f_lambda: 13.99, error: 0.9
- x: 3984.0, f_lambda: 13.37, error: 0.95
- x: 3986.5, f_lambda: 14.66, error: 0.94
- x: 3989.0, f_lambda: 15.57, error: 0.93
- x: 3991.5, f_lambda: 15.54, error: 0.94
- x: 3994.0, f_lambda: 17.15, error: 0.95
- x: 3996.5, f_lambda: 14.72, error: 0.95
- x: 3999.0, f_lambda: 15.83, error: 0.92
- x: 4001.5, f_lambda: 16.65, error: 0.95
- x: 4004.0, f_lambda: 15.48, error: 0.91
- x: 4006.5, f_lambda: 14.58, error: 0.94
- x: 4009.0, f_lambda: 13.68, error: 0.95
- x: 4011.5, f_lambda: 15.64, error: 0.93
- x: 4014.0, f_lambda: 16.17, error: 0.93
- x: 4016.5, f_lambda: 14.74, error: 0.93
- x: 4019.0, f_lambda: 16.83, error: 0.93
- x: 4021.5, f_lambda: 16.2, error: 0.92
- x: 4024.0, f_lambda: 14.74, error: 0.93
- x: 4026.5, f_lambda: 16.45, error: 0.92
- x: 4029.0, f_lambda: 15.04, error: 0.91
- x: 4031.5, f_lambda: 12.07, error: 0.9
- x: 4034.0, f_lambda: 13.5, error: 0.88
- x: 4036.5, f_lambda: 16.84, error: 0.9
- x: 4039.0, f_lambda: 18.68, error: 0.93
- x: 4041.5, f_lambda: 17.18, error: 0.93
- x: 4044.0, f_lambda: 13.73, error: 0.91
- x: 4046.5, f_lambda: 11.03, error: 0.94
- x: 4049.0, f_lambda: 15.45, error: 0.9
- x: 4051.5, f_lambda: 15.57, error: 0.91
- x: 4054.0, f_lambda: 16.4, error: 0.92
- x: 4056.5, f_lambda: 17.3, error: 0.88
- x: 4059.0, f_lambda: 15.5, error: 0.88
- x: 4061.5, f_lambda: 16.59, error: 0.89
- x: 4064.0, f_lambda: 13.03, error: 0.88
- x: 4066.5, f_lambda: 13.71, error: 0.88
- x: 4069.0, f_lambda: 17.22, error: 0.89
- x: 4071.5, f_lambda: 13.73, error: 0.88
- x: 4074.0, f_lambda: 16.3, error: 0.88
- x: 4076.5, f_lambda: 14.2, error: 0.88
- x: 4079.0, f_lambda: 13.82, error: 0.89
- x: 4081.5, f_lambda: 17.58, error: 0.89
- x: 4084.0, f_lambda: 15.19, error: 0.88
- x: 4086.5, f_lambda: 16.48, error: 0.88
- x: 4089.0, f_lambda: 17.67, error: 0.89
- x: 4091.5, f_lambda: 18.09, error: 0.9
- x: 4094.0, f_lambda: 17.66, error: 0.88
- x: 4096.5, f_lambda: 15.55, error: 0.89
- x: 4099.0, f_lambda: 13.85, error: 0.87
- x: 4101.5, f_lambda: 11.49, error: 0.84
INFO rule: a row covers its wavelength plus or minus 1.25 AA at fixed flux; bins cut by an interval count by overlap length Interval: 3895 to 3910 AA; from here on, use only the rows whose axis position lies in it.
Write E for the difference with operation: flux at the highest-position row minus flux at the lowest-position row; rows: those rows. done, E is 4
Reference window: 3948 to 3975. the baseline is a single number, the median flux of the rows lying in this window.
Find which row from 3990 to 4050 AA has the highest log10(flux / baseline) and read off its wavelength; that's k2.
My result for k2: 4039.0 AA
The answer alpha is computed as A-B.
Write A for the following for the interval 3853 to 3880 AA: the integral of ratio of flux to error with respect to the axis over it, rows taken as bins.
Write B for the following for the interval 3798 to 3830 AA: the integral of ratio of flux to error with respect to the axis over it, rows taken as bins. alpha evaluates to -21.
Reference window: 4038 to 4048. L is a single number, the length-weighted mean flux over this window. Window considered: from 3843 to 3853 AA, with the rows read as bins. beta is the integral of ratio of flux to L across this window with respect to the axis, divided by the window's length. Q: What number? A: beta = 0.71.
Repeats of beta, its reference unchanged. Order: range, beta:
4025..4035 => 0.95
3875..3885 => 0.72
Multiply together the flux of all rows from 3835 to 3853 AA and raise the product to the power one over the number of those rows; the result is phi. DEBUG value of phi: 8.5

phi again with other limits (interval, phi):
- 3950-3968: 9.5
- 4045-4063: 15.3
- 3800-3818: 11.0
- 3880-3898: 10.1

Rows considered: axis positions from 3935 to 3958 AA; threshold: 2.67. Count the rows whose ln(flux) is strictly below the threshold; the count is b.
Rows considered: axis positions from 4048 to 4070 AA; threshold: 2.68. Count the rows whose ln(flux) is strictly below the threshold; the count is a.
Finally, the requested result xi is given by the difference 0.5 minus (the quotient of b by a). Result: -3.5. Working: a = 2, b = 8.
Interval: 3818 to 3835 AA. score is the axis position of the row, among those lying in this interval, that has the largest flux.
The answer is 3824.0 AA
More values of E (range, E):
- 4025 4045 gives -3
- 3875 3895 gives 1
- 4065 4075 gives 3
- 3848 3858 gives -4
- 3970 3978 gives 7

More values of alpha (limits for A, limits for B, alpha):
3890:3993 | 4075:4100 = 632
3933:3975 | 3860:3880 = 207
